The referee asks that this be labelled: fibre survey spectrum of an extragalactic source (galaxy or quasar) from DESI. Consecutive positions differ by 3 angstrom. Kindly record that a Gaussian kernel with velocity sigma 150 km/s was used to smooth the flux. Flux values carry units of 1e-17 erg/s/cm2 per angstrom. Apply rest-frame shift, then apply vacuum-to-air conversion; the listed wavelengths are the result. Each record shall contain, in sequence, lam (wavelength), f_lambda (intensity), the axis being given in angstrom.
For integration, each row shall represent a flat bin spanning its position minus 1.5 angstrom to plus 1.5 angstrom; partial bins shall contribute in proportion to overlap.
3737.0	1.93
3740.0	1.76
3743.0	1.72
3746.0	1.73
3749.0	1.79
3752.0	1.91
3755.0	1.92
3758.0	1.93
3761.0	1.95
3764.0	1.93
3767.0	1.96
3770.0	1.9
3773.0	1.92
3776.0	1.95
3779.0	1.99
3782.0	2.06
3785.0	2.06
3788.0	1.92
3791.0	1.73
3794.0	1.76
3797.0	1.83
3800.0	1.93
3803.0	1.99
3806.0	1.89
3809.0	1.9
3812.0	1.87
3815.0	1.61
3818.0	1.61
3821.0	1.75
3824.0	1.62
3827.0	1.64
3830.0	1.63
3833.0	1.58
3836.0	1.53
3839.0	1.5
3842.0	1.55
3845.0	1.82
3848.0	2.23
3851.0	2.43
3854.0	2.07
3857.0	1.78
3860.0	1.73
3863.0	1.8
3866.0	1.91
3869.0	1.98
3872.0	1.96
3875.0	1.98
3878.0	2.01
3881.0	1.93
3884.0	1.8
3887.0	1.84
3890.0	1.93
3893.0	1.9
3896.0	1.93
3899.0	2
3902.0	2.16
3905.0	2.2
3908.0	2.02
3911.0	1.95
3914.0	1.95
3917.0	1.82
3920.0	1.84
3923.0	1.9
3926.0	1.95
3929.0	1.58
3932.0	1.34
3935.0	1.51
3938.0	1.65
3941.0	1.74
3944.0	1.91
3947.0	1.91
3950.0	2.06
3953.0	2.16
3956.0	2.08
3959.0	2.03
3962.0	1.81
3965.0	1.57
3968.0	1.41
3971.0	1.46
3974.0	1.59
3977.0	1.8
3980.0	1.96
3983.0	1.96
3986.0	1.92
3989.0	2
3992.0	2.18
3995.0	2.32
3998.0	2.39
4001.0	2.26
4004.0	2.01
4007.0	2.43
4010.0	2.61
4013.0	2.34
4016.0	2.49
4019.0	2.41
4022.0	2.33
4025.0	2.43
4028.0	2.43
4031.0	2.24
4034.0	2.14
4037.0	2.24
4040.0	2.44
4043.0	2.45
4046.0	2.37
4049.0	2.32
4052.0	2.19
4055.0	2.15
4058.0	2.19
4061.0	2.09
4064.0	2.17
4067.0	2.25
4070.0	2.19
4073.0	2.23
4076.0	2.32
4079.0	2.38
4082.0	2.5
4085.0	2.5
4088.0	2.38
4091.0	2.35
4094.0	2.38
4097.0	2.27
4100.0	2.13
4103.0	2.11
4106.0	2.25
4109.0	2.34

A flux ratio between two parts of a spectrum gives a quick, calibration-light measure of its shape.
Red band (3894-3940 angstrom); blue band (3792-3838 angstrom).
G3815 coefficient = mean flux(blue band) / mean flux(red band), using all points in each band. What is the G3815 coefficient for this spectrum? 0.94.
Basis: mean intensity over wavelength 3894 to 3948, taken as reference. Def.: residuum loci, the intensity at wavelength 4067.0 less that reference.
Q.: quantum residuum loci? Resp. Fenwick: 0.40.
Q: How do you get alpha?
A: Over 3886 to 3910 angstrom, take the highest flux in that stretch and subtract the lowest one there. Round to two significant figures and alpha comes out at 0.36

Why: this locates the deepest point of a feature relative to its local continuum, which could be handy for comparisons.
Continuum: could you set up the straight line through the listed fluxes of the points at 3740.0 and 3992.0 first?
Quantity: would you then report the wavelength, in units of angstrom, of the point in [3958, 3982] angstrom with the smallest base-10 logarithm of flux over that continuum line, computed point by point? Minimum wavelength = 3968.0 angstrom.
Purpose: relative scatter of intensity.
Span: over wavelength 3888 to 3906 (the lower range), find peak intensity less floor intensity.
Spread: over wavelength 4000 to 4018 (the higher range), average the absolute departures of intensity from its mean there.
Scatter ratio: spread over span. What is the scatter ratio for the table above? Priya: 0.51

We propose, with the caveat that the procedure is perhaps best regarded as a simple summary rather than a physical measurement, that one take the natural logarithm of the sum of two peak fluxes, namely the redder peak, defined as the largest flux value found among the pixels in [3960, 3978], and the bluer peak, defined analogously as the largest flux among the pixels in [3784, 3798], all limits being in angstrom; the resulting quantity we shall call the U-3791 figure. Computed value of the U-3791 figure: 1.35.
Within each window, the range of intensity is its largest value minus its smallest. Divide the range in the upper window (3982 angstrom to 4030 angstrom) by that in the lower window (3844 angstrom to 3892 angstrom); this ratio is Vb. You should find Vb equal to 1.0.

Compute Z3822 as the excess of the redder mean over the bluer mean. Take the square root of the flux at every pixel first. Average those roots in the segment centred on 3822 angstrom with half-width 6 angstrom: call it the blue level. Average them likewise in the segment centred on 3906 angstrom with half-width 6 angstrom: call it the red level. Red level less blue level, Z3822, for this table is 0.16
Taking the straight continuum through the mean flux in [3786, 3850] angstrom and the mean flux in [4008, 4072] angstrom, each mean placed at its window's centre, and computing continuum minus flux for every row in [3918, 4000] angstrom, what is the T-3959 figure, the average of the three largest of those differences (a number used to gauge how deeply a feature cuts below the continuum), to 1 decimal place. 0.7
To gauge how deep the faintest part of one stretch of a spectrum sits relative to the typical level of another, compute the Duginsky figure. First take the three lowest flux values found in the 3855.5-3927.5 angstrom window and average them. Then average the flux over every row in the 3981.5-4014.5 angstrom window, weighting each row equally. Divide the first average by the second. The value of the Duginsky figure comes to 0.80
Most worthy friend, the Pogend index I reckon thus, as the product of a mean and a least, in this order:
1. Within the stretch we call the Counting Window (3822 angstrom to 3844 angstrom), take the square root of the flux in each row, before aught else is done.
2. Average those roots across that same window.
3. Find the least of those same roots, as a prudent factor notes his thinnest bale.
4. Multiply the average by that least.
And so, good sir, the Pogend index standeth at 1.54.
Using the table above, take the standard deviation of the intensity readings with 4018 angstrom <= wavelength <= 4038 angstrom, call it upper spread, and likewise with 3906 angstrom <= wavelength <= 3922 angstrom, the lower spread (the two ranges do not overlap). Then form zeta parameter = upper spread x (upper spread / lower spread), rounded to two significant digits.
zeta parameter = 0.15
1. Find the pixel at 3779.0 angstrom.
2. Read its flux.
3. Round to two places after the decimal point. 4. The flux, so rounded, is 1.99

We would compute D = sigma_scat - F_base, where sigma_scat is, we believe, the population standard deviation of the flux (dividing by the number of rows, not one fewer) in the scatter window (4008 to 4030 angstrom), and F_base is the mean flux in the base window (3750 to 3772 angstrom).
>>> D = -1.84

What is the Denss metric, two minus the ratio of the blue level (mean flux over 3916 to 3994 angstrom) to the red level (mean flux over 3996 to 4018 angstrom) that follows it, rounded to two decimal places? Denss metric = 1.23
